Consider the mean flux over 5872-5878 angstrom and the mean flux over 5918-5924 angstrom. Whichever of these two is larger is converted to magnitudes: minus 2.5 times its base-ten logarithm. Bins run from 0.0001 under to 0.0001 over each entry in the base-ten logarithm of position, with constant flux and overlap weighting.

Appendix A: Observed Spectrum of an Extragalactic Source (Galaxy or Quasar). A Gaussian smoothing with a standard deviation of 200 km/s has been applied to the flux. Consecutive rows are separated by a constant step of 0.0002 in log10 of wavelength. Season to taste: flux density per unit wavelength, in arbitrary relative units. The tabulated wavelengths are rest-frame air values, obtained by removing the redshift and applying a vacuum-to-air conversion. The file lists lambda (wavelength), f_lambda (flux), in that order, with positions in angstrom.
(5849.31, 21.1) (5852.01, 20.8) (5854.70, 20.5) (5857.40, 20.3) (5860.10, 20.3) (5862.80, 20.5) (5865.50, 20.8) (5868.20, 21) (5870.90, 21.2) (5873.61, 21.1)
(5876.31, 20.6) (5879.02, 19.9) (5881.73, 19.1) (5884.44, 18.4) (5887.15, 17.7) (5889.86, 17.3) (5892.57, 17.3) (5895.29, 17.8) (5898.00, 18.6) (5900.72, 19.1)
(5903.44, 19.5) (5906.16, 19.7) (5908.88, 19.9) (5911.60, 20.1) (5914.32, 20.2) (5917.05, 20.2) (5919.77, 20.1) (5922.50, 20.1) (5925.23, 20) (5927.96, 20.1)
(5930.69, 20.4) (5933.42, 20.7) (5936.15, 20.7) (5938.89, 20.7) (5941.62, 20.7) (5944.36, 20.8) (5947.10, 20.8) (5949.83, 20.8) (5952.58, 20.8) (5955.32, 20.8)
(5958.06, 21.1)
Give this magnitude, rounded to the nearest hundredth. -3.30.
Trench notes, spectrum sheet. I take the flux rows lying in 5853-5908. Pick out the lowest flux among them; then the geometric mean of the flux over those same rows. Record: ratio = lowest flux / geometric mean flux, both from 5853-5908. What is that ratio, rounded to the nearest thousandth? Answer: 0.888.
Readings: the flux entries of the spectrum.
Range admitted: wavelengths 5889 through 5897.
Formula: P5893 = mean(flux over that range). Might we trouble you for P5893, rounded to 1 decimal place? 17.5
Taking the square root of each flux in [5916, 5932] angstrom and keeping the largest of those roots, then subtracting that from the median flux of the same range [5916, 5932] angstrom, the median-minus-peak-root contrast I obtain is 15.6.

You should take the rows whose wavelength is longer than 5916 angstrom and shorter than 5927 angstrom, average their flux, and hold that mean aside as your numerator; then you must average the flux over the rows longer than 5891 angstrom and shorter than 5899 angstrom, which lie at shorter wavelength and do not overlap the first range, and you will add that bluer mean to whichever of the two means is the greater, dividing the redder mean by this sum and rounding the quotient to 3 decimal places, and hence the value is 0.529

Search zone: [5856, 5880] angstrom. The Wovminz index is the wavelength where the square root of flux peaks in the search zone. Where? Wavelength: 5870.90 angstrom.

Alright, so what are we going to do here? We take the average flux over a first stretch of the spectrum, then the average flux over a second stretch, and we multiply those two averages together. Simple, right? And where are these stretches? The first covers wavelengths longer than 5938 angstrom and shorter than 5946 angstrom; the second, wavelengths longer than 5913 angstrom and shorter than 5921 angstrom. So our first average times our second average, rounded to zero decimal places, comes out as 418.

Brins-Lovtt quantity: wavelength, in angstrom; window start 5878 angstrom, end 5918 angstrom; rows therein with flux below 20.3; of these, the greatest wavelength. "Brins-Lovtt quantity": 5917.05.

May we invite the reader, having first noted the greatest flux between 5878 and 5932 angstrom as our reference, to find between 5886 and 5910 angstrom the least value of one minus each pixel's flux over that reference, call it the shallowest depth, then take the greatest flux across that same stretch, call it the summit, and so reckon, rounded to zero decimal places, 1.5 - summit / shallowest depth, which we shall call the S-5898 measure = -810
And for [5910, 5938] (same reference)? 1409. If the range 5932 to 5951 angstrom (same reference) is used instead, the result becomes 1062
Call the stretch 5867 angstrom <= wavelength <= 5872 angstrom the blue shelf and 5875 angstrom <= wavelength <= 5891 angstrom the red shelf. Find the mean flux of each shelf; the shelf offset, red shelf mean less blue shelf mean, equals -2.3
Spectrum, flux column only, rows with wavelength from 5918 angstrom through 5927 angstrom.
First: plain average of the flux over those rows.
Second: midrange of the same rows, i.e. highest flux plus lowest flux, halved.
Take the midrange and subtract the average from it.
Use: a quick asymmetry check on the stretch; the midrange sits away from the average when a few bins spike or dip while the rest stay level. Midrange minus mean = -0.02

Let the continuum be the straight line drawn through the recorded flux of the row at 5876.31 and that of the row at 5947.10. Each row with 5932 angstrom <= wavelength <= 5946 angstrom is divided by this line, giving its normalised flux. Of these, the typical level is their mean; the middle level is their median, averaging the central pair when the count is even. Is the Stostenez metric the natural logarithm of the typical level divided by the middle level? 0.001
